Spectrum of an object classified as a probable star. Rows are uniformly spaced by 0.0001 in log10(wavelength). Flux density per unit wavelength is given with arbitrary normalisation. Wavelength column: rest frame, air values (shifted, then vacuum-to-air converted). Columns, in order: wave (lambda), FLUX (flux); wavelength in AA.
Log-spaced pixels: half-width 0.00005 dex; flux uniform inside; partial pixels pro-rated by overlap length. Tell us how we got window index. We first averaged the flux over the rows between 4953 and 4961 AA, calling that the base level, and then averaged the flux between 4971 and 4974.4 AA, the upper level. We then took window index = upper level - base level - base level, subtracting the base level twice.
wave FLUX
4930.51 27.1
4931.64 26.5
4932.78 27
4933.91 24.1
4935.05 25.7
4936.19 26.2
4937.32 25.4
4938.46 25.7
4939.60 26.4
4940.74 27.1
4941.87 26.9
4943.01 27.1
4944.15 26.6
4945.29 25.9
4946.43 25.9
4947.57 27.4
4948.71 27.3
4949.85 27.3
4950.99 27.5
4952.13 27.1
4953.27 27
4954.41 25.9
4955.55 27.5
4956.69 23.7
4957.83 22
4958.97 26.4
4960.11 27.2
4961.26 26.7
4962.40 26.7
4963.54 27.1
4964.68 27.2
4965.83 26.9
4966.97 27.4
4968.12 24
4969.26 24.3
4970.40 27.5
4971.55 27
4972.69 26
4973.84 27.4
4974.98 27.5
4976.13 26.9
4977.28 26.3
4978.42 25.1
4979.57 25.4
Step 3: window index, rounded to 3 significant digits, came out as -24.5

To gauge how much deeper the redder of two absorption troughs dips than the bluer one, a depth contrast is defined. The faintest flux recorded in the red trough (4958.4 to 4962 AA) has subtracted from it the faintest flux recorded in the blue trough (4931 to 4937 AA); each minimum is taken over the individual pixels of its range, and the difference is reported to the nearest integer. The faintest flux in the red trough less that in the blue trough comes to 2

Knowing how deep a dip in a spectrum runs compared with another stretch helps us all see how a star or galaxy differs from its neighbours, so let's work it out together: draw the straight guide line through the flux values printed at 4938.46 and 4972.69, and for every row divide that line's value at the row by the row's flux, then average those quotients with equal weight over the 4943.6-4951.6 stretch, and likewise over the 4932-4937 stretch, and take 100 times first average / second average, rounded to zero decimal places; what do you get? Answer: 96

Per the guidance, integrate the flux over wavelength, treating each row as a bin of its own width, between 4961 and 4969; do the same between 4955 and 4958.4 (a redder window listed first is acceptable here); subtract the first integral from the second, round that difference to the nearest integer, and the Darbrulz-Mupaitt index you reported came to -129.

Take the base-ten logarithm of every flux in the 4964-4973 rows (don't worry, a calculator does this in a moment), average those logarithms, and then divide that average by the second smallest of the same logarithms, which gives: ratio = 1.02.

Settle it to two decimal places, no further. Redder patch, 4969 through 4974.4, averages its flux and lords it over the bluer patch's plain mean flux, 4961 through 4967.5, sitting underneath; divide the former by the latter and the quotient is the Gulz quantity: 0.98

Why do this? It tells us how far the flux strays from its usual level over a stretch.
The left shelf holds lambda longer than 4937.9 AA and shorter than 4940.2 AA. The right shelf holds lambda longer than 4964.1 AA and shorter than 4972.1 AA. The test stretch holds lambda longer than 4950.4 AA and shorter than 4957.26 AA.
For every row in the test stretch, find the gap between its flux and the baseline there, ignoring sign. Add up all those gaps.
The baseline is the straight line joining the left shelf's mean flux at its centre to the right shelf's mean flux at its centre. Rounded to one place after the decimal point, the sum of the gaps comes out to 7.2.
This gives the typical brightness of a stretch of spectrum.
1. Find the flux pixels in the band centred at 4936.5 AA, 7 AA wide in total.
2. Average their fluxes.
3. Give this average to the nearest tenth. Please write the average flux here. 25.6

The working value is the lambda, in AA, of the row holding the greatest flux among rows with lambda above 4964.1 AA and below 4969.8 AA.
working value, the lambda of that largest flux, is 4966.97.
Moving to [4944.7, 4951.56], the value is 4950.99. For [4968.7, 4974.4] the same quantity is 4970.40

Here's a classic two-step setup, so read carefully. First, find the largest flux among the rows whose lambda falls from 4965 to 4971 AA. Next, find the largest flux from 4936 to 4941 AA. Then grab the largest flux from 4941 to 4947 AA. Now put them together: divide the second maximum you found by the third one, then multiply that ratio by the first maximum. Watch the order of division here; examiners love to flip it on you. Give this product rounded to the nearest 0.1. 27.5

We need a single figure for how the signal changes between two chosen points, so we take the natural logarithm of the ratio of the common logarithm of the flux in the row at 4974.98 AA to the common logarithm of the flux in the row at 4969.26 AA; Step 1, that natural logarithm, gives 0.038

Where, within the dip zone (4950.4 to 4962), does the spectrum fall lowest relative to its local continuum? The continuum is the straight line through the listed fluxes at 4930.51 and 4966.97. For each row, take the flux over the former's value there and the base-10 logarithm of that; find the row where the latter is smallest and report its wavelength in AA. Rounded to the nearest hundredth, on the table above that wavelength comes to 4957.83 AA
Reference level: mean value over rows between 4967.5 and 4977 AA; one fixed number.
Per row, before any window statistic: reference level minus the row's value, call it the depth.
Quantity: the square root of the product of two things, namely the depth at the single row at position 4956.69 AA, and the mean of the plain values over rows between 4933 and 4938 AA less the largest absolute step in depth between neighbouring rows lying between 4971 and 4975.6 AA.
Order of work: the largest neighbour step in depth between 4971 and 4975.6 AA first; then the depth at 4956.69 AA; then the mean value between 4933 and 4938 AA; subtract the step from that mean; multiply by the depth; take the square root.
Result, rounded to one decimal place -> 7.9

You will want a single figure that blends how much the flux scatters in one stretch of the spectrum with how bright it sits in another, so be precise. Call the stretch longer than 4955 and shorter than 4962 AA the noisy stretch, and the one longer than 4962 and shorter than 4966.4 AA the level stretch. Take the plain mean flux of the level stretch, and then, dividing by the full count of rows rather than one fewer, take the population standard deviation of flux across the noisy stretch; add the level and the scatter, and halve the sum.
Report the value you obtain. 14.5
